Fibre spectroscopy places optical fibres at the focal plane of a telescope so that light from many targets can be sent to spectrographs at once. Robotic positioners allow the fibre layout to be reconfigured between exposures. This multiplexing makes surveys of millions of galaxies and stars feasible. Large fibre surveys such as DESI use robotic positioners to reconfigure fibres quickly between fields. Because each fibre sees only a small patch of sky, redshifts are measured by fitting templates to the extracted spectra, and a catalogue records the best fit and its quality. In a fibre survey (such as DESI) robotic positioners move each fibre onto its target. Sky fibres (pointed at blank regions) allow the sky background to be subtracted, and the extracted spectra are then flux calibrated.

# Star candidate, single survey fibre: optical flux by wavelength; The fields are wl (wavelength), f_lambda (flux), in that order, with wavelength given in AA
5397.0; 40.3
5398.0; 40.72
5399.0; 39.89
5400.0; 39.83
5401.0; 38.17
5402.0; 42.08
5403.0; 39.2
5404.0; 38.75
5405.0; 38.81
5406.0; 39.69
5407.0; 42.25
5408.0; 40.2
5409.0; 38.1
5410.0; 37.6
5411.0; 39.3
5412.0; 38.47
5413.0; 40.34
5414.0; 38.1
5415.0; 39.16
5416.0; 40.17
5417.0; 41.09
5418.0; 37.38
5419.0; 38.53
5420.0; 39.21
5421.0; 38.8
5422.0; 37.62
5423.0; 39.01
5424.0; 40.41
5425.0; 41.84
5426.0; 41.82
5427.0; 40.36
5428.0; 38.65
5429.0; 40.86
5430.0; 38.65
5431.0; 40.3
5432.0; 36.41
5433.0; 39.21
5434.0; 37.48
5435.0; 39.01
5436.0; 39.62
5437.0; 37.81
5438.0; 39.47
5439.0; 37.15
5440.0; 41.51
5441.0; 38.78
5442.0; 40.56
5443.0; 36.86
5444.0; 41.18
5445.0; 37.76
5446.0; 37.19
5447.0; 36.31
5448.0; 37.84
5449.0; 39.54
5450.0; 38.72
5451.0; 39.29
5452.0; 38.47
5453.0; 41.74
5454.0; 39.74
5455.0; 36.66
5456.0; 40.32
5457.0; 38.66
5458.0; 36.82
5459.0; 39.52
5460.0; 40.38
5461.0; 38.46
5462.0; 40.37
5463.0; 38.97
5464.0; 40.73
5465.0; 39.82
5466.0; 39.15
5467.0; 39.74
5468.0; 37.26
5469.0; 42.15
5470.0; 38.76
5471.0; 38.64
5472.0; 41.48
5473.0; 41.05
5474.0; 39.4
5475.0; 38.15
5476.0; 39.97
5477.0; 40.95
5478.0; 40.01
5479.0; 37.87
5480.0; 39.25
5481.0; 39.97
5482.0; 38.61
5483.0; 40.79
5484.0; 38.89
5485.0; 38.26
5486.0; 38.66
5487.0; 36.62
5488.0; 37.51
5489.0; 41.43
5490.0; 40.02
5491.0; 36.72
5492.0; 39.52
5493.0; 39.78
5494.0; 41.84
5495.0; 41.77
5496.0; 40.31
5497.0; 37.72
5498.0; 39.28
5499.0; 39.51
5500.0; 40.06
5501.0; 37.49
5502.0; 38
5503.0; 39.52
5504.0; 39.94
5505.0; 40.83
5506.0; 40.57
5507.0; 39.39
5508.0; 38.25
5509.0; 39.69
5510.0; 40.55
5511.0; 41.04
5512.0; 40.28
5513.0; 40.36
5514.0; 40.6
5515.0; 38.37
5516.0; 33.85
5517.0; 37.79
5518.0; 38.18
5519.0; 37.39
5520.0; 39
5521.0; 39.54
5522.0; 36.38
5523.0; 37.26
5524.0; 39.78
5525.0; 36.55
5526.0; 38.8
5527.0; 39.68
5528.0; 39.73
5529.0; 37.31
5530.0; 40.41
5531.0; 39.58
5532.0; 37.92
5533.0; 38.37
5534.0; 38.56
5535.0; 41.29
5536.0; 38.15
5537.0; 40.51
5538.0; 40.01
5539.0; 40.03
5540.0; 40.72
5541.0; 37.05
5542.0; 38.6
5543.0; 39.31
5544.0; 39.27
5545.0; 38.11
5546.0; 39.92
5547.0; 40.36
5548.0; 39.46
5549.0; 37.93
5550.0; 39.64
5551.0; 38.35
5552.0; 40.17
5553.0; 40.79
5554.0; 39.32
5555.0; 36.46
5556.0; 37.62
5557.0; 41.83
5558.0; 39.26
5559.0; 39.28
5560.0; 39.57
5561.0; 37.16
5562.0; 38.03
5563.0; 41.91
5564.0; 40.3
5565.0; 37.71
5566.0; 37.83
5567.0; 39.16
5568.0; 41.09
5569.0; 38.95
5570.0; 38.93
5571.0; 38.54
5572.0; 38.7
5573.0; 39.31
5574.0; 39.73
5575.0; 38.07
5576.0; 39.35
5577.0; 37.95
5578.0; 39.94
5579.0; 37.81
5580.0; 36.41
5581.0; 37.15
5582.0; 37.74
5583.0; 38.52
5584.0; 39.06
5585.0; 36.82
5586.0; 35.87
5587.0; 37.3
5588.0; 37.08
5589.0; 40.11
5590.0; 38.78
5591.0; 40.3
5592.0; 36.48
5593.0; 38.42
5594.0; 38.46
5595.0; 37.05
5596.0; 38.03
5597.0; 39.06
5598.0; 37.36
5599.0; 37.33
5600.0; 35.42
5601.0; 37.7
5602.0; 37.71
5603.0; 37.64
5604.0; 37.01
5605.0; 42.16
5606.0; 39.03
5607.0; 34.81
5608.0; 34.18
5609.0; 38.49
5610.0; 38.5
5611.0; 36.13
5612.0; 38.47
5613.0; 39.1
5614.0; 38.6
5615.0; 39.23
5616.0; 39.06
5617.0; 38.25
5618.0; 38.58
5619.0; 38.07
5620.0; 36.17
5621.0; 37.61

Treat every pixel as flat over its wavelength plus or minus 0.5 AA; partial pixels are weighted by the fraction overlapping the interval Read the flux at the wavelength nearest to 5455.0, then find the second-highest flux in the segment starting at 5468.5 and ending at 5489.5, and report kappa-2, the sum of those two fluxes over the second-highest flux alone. 1.88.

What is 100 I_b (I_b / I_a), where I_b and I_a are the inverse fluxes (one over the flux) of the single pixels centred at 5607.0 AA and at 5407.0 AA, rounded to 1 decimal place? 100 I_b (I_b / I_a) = 3.5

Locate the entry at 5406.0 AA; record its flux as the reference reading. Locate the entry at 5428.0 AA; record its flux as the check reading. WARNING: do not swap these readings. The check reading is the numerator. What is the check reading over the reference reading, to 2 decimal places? 0.97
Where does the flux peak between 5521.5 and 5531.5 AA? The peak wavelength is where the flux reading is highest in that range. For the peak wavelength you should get 5530.0 AA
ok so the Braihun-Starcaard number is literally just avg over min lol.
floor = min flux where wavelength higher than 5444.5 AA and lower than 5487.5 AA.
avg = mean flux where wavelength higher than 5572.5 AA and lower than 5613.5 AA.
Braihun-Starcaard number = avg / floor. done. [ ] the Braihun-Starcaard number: 1.05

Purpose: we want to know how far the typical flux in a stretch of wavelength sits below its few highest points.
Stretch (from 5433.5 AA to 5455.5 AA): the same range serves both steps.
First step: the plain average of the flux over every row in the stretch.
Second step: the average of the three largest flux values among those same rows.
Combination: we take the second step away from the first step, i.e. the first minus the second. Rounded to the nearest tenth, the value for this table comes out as -2.7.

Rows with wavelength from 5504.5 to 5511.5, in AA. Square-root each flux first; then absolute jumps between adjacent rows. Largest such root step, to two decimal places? 0.12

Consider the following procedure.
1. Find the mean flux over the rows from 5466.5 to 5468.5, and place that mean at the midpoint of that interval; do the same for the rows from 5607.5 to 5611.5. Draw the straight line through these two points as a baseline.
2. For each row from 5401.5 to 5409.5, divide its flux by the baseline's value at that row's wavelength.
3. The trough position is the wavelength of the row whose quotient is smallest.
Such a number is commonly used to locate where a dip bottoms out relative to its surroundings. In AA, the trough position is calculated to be 5409.0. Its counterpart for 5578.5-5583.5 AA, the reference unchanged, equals 5580.0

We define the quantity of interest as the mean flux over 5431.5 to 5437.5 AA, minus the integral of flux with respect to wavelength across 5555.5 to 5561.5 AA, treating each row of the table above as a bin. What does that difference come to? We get -196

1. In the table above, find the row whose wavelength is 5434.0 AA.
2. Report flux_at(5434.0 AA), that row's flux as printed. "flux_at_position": 37.48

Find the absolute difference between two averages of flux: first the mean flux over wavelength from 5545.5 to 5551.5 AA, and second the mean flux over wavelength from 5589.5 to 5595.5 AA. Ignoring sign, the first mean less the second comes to 1.0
